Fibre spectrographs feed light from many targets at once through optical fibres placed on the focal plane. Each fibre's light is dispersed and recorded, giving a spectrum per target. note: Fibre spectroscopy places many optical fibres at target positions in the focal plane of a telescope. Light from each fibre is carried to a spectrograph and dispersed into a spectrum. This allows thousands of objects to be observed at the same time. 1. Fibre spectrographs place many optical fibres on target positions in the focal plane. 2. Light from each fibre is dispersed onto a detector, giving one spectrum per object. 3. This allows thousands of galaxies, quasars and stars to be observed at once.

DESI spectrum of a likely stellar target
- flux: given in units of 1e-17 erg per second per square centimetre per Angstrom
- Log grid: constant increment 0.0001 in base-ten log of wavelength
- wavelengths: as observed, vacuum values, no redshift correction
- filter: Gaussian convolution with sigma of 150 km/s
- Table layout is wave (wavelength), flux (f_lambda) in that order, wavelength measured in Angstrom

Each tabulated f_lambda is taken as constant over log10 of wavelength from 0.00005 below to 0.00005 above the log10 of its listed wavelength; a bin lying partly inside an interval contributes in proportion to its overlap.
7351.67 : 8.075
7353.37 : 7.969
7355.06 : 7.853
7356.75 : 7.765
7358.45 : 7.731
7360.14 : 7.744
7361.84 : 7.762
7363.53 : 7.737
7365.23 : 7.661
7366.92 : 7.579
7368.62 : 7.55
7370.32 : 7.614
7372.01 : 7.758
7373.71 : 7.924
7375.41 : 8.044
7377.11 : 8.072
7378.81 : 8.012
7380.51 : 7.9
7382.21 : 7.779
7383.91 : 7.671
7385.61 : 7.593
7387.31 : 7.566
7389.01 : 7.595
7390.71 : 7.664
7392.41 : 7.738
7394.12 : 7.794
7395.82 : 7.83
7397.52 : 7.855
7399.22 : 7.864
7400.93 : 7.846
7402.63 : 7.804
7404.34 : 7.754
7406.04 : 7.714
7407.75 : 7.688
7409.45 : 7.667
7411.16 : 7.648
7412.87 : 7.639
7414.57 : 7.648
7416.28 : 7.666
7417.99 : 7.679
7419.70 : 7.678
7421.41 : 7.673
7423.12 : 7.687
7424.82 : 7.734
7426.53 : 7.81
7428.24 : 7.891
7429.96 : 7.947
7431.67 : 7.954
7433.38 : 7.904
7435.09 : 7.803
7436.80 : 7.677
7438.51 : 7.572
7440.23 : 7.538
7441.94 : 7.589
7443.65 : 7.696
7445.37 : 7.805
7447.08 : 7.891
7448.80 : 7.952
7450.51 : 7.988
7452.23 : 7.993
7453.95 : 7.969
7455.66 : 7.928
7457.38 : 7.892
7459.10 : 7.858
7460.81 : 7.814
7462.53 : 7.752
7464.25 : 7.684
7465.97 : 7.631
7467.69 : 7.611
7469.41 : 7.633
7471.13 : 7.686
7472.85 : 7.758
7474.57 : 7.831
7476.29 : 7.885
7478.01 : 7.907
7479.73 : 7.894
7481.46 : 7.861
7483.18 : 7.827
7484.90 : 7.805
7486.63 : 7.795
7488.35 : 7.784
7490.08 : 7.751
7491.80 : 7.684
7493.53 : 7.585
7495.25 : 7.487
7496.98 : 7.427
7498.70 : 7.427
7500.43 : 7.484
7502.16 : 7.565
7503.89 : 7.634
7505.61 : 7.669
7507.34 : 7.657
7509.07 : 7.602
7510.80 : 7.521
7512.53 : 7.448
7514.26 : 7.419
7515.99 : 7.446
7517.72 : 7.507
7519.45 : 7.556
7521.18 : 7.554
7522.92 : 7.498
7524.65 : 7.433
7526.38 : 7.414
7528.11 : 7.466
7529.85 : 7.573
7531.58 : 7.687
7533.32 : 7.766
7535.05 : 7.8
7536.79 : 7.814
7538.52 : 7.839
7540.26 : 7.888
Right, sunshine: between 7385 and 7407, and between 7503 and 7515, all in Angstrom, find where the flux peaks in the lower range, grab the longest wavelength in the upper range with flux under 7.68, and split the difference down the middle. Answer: 7456.7 Angstrom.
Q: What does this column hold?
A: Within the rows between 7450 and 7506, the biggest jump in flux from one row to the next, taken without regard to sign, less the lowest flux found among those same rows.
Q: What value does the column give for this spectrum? -7.33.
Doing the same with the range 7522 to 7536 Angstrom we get -7.30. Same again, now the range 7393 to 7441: -7.41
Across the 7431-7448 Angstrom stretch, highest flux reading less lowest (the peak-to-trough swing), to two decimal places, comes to 0.42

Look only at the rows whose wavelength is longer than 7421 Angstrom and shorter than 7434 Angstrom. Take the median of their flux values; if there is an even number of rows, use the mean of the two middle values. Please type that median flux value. 7.85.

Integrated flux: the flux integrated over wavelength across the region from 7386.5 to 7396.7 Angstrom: 78.6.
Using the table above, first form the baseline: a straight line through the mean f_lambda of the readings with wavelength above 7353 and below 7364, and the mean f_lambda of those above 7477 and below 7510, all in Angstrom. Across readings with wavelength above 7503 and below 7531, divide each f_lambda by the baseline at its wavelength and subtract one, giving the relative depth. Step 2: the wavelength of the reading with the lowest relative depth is 7514.26 Angstrom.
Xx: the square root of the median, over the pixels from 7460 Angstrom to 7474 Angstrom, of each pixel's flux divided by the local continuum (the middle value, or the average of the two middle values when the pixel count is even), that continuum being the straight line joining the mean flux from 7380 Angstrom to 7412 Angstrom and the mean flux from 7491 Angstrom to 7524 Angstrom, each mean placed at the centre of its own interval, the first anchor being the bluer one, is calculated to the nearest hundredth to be 1.01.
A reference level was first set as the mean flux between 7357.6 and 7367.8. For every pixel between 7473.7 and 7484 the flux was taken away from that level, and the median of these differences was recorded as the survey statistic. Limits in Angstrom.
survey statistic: -0.17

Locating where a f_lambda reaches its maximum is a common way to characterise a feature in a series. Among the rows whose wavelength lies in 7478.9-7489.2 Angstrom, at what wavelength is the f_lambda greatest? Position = 7479.73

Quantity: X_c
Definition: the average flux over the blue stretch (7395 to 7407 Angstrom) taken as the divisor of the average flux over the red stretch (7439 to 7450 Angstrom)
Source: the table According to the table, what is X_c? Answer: 0.992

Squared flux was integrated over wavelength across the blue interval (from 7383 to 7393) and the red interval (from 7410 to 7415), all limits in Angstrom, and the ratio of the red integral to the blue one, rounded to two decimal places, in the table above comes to 0.50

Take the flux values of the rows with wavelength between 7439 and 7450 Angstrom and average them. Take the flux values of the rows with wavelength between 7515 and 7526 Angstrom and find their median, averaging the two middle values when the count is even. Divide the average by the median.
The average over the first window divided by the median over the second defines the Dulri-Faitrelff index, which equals 1.03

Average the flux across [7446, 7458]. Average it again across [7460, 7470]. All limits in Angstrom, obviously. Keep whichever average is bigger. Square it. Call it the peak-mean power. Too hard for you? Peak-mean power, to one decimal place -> 63.1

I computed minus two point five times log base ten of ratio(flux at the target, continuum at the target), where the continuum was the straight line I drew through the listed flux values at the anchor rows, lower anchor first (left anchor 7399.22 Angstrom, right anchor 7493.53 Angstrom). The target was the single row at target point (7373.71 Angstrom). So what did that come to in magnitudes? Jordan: 0.002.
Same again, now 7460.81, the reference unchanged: -0.019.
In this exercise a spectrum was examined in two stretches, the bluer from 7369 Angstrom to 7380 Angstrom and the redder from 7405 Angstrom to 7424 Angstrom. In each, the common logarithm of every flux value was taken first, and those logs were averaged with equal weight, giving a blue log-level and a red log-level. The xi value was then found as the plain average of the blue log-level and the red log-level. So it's 0.891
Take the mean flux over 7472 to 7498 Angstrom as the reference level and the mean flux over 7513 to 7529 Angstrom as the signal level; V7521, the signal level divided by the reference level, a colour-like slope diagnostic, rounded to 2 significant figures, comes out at 0.96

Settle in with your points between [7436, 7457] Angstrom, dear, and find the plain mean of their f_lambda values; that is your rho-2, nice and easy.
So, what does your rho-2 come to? 7.80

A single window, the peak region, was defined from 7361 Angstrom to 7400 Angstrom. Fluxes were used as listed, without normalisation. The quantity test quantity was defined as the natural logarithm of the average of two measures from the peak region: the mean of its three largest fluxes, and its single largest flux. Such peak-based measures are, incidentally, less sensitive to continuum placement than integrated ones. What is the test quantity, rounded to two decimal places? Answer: 2.09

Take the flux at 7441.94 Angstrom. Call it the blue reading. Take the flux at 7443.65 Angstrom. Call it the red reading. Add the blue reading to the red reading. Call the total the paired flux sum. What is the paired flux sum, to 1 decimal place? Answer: 15.3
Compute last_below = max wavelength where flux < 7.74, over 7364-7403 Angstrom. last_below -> 7392.41 Angstrom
